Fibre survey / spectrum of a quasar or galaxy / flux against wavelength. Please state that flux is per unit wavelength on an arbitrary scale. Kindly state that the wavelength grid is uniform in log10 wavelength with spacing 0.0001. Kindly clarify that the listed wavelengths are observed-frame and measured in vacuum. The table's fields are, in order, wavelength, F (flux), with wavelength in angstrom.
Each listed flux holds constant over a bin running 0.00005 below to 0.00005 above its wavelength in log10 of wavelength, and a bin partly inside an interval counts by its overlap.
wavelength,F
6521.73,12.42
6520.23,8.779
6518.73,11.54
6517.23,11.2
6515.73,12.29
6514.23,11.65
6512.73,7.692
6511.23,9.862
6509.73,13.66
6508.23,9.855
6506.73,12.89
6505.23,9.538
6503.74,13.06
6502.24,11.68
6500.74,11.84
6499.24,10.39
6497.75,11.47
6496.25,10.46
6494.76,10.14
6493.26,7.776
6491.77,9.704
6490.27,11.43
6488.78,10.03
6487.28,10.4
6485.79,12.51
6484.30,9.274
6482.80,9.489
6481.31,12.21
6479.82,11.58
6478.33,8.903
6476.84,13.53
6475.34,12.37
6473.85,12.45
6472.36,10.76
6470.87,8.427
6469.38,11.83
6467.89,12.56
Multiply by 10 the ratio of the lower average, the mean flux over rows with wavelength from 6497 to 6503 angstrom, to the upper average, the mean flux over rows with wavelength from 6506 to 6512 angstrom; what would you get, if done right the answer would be 9.8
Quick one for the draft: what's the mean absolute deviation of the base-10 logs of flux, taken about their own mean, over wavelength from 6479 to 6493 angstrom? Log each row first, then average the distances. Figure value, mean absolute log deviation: 0.043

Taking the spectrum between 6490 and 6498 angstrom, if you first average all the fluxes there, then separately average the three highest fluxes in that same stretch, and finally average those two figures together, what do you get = 10.6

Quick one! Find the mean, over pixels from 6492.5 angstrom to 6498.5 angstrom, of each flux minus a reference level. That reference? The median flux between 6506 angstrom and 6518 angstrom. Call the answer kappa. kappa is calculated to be -1.5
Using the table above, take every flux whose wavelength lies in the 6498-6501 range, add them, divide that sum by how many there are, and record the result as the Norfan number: 11.1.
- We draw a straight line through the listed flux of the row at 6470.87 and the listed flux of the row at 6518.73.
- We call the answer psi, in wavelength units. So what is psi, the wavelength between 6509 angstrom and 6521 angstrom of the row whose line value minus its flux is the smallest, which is 6509.73 angstrom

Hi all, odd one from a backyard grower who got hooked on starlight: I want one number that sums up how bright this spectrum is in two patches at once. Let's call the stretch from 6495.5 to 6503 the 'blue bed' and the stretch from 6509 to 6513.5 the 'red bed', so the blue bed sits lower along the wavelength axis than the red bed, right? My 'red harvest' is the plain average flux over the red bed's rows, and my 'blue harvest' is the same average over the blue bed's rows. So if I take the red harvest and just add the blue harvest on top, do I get 21.6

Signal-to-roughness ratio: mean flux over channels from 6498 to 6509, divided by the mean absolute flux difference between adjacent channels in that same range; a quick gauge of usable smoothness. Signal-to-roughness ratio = 5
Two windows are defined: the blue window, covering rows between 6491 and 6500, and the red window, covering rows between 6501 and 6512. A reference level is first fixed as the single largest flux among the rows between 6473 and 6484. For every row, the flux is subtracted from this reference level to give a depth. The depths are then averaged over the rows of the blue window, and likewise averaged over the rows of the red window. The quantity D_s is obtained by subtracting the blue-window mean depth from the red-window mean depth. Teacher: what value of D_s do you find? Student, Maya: -1.5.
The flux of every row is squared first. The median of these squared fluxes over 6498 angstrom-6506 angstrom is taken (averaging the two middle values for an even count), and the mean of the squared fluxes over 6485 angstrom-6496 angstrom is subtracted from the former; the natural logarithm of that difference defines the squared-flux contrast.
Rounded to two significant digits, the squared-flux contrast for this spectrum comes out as 3.4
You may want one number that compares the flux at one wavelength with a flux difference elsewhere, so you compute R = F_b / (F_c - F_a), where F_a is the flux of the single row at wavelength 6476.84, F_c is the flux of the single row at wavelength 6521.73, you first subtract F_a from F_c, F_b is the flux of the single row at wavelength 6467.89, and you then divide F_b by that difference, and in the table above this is -11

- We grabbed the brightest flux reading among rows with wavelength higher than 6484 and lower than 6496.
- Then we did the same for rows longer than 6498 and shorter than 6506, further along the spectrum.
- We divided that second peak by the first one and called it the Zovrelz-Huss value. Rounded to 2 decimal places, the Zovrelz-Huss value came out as 1.04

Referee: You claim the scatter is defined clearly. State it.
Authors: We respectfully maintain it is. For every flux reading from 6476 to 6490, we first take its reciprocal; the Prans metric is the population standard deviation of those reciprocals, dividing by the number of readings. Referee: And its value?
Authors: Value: 0.013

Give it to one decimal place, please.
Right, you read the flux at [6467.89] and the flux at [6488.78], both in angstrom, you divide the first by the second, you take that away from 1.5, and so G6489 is 0.2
